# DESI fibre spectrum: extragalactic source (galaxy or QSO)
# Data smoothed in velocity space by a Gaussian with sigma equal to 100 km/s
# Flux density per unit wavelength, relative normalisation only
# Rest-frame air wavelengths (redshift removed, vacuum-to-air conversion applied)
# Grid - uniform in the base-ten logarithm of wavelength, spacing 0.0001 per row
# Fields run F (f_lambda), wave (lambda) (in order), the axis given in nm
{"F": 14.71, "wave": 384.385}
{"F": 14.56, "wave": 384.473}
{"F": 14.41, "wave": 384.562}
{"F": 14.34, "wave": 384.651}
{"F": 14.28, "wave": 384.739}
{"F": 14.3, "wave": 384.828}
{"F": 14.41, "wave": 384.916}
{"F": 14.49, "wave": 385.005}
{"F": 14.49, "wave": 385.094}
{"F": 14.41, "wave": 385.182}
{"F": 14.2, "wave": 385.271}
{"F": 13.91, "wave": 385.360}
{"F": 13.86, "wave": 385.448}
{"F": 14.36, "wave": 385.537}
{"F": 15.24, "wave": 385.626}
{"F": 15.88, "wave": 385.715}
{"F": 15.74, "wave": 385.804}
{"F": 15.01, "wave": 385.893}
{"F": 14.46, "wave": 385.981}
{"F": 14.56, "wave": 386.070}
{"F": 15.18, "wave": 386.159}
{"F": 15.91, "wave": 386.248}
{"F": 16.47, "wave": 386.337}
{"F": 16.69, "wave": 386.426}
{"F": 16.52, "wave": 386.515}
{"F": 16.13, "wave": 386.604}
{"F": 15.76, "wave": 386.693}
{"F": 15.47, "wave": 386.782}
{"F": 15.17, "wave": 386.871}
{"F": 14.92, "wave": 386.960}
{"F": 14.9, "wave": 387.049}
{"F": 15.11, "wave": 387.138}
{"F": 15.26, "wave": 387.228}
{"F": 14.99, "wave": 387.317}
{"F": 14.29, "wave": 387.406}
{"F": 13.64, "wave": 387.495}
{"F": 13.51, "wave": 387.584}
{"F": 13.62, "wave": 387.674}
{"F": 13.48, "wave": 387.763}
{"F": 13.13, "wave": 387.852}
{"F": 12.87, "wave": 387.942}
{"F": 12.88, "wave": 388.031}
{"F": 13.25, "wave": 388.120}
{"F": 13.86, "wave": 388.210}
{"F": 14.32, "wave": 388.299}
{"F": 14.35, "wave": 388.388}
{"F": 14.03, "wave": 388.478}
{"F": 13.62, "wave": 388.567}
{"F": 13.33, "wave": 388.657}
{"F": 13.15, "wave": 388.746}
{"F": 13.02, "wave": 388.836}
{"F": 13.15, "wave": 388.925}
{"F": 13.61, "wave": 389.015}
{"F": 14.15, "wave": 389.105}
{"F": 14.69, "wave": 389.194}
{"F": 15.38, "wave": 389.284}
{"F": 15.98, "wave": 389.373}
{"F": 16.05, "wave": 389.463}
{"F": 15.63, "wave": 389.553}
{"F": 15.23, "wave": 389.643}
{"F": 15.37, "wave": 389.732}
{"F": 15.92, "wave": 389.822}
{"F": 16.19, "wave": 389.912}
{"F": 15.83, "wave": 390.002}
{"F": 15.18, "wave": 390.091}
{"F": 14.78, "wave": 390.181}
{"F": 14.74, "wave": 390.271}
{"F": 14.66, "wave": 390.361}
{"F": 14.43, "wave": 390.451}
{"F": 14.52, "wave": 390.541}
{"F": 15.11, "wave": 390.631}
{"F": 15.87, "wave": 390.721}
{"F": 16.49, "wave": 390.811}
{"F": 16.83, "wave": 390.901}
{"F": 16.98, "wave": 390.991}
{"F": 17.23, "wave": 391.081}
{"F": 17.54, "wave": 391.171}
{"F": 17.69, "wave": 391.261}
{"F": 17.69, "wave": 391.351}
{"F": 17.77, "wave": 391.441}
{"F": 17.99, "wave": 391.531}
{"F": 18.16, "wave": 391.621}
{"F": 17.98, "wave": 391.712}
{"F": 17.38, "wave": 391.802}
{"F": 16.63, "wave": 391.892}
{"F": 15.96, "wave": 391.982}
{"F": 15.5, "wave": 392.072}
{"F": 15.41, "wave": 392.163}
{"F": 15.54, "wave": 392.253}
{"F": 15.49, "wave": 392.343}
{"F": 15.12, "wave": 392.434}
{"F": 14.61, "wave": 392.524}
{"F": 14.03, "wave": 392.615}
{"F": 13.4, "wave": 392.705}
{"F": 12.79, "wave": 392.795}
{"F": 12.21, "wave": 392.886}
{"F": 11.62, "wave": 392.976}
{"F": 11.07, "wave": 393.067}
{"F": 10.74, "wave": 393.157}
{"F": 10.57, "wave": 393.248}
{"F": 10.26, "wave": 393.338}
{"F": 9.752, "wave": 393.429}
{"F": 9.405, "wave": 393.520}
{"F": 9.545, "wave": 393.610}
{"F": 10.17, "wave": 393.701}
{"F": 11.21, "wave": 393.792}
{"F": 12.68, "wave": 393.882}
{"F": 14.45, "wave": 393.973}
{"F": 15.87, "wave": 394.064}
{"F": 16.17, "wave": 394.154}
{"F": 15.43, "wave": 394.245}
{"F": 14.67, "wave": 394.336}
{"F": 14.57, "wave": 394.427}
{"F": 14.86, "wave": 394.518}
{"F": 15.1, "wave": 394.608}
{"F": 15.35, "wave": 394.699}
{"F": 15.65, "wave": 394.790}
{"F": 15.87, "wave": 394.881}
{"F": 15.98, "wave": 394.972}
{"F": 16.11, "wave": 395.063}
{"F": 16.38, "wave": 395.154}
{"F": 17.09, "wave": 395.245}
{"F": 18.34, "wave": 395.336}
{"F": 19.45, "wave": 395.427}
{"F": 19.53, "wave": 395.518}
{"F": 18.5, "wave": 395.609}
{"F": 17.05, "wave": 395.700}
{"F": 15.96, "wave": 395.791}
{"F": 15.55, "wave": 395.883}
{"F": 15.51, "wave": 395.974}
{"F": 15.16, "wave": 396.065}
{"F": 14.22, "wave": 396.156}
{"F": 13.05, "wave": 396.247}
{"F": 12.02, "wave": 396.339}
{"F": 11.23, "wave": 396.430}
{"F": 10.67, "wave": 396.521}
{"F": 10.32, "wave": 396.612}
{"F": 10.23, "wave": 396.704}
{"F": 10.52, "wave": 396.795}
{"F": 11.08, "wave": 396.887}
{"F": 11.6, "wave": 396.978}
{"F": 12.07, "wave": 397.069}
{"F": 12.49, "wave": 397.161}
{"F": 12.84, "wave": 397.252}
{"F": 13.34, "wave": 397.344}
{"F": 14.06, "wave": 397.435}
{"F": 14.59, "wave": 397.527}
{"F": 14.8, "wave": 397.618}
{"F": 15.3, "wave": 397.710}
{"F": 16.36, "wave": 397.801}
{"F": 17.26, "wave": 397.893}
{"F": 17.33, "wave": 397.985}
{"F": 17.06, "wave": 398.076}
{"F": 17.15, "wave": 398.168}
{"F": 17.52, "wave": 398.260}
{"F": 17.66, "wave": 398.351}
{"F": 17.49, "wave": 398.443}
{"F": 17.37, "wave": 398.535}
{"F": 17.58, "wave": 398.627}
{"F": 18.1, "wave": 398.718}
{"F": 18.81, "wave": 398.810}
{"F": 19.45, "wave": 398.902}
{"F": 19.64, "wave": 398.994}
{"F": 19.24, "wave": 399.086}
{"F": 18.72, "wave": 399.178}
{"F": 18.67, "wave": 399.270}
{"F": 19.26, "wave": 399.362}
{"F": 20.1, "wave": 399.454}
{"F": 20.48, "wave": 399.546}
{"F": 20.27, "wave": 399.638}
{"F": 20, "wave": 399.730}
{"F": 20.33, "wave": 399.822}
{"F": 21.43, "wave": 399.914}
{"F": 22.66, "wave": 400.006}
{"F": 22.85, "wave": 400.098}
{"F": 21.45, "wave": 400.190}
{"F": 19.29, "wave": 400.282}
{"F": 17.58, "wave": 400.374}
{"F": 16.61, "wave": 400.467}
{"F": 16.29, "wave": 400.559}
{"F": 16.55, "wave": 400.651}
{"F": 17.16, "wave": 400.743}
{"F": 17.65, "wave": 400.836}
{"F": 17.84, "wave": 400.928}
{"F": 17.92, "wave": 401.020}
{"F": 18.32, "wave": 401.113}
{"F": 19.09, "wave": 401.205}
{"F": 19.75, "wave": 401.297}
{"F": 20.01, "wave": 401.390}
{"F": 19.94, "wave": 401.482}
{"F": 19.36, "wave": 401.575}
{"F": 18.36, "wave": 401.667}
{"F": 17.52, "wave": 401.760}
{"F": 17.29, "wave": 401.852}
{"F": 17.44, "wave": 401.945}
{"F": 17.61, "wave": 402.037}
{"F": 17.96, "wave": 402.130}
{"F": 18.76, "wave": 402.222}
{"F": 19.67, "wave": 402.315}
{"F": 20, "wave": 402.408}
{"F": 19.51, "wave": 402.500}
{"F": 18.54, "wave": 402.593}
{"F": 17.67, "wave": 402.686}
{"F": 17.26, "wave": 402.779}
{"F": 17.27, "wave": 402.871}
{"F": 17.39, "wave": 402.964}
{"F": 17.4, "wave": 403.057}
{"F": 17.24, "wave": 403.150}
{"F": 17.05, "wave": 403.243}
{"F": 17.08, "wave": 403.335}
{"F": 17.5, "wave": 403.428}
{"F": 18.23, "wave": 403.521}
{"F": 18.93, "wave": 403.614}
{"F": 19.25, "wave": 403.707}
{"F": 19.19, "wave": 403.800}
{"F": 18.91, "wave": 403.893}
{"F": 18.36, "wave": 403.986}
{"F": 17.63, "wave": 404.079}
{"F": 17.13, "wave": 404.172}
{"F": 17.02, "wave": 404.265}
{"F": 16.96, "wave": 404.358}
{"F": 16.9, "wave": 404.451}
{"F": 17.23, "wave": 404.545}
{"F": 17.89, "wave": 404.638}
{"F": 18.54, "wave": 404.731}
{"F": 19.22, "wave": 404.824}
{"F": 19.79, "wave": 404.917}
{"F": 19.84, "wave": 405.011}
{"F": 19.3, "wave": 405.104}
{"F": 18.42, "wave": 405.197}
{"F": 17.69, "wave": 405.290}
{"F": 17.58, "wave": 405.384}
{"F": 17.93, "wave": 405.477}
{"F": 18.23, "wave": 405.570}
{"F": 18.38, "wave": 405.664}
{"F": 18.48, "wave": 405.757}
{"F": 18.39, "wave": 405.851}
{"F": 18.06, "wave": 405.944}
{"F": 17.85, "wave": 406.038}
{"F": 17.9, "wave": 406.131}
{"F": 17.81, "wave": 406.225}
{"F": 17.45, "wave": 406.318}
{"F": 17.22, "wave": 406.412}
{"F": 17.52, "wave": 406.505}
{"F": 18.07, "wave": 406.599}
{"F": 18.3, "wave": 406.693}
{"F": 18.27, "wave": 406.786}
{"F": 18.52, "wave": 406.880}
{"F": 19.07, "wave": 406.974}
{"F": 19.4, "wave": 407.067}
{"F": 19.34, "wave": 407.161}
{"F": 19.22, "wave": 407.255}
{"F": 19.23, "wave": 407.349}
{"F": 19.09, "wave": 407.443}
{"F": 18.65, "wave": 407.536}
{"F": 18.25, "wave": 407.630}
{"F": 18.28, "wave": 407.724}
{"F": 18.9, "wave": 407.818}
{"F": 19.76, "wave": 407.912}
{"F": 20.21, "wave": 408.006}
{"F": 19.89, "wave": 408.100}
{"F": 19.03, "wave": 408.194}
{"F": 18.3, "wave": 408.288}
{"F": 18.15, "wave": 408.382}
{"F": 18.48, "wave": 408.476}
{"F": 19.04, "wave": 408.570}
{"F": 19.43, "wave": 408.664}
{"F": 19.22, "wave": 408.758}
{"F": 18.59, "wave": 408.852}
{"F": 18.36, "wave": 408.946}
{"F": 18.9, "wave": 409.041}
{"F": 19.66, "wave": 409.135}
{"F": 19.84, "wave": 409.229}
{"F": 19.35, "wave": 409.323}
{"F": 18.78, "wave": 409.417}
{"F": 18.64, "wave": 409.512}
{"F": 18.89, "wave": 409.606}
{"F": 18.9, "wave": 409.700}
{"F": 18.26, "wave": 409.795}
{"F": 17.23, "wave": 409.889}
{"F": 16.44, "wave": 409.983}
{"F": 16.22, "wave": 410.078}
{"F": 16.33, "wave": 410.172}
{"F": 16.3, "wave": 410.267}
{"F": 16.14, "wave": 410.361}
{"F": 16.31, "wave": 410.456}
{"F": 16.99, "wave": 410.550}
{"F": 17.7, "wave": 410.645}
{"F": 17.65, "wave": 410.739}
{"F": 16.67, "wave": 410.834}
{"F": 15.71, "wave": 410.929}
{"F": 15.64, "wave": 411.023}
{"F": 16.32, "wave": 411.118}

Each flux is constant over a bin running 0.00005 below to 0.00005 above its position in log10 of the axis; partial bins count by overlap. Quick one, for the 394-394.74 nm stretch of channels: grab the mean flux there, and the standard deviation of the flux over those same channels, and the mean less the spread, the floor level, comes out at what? 14.7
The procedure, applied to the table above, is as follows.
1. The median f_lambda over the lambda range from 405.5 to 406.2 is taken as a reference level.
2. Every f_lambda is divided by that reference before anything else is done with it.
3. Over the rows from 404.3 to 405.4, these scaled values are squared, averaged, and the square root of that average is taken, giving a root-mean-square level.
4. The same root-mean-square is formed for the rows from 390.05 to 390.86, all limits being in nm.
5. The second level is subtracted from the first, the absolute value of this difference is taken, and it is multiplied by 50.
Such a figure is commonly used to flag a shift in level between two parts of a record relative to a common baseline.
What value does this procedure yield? 8.8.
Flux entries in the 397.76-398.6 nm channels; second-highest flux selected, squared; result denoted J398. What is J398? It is 307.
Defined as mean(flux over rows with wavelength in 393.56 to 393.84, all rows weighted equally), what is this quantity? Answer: 10.3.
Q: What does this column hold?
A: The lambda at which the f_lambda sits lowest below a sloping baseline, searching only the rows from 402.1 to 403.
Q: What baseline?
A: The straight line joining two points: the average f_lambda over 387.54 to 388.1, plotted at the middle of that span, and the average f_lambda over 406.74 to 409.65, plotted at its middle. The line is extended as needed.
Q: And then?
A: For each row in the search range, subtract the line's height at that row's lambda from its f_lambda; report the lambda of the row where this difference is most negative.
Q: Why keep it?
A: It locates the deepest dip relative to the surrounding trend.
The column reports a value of 402.871 nm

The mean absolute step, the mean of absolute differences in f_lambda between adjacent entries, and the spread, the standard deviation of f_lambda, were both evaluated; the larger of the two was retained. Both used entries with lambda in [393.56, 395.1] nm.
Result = 2.1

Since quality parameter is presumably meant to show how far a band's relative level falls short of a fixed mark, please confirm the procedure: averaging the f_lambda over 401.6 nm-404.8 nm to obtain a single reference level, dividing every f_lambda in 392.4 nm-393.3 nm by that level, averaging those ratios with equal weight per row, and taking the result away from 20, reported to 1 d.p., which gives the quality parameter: 19.3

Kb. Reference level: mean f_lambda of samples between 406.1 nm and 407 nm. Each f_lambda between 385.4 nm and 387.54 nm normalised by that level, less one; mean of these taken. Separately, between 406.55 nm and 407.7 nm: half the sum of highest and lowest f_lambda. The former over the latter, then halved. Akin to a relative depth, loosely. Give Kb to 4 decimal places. -0.0041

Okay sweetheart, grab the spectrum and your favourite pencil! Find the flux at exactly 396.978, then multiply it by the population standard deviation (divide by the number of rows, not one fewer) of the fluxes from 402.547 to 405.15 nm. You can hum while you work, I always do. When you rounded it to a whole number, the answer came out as 11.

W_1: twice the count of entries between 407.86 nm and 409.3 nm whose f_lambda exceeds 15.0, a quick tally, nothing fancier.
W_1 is 30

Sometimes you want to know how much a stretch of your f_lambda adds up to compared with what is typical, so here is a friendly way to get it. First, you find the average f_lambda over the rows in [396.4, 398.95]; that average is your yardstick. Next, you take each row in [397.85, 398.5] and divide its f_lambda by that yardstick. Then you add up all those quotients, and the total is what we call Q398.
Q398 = 8.2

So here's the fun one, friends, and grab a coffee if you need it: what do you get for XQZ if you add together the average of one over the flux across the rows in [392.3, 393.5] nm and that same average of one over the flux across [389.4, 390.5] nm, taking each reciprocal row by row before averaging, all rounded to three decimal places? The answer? 0.148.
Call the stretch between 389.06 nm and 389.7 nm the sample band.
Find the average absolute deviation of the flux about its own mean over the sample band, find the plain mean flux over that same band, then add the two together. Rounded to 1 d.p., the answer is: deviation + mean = 15.8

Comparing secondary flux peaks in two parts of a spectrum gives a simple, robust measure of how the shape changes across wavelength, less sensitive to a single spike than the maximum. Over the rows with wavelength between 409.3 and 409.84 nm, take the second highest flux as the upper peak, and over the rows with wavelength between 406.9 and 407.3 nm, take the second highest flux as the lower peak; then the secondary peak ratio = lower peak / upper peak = 1.02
